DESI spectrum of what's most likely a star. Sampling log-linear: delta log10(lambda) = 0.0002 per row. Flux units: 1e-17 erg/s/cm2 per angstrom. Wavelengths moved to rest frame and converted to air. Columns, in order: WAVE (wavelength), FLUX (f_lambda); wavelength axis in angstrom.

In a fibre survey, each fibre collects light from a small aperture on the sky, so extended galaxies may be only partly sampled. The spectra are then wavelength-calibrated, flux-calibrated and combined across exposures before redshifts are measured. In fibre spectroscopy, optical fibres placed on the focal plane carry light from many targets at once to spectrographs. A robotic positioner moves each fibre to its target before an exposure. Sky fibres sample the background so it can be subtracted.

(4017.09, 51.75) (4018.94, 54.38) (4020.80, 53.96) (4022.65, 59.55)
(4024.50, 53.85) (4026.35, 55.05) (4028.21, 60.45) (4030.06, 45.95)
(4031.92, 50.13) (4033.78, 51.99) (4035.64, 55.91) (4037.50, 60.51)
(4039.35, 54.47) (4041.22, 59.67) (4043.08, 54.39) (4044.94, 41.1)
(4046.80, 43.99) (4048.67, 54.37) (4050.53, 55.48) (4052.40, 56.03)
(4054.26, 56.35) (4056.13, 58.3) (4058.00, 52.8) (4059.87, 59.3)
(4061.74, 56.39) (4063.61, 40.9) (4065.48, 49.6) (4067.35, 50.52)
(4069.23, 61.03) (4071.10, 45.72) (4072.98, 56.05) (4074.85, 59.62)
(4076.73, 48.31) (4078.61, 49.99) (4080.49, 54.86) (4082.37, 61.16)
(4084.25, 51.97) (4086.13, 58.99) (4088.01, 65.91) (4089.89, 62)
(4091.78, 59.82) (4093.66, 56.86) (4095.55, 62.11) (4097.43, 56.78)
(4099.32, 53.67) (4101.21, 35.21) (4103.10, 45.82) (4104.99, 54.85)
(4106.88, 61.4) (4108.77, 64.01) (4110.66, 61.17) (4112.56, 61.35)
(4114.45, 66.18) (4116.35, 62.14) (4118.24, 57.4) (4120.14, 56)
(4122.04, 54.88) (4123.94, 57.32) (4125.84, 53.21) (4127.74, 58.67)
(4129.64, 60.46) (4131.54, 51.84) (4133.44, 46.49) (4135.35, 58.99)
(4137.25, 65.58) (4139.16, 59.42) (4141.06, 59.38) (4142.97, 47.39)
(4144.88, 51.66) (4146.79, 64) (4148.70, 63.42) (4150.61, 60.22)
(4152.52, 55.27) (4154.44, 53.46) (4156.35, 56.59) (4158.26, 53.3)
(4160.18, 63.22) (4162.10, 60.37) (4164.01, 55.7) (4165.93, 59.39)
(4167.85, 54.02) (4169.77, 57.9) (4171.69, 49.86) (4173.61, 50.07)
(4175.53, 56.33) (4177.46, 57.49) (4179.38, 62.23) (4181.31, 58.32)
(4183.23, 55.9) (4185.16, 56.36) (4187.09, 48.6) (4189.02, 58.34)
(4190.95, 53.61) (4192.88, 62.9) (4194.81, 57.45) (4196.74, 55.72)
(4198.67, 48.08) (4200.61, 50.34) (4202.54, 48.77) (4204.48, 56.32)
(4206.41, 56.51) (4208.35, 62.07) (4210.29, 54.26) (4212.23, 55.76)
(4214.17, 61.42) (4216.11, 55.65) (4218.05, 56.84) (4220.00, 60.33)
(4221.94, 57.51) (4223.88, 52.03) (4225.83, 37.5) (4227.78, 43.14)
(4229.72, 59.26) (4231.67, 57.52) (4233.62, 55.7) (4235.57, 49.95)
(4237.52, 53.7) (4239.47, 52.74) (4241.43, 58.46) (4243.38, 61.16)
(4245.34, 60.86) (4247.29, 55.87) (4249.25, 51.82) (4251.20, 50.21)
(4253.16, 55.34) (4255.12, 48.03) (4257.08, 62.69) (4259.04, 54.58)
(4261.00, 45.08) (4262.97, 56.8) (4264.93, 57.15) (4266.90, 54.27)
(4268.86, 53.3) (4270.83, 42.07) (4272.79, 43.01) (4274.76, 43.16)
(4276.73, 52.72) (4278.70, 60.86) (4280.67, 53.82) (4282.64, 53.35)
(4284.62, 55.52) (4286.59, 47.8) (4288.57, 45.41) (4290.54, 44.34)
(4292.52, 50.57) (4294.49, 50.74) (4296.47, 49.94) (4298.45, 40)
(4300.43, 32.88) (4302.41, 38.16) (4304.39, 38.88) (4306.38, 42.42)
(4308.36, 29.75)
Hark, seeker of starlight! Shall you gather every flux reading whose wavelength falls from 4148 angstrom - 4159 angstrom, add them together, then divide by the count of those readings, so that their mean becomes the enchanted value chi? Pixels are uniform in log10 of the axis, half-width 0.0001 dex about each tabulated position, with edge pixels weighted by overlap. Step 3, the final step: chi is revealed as 57.0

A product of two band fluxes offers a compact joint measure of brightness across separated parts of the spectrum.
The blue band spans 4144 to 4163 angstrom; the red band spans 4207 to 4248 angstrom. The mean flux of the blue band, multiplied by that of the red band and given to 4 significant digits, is 3217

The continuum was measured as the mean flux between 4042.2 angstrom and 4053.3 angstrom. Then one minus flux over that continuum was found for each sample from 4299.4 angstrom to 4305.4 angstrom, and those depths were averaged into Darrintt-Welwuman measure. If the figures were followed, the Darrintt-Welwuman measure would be 0.28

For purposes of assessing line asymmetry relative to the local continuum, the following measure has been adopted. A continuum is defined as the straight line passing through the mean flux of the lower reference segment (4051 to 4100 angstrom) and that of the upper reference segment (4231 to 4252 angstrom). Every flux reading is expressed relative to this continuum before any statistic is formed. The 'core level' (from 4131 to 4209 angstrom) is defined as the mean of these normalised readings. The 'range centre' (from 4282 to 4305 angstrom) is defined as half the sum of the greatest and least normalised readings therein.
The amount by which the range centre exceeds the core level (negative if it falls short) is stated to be -0.213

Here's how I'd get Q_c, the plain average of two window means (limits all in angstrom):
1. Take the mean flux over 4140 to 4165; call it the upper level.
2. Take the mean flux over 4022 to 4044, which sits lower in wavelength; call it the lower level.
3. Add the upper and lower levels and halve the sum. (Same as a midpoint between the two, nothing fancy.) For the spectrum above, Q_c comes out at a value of 56.2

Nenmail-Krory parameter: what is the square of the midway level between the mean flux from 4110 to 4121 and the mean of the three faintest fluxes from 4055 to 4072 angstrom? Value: 2815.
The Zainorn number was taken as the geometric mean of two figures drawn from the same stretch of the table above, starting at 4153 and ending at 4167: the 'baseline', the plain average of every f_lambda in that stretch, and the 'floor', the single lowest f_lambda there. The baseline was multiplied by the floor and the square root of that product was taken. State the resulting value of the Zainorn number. 55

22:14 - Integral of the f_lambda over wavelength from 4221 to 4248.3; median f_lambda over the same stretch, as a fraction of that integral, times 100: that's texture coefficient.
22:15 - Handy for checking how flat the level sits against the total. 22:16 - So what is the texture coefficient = 3.8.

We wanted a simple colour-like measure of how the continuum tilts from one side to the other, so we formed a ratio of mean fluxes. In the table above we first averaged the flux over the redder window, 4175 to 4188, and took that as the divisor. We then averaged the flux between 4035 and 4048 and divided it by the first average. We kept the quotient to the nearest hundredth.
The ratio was 0.94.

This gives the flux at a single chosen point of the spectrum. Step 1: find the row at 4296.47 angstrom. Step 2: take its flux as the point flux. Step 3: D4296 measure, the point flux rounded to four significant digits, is 49.94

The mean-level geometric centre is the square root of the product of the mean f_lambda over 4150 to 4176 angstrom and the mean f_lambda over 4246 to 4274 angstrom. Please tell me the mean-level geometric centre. 54.1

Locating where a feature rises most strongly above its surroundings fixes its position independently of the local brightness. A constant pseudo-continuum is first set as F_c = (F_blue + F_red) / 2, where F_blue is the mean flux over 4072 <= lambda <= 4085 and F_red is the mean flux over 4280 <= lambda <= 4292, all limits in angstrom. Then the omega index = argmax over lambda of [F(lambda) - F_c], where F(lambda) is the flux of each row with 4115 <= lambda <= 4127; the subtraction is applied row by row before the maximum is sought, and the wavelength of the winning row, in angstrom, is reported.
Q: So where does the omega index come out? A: 4116.35 angstrom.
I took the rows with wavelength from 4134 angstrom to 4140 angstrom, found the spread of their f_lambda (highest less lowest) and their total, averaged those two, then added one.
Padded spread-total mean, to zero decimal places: 96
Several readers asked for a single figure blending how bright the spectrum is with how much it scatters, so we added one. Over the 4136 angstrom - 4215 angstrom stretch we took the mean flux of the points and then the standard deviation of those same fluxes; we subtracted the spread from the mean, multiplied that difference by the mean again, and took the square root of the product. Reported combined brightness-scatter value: 54.1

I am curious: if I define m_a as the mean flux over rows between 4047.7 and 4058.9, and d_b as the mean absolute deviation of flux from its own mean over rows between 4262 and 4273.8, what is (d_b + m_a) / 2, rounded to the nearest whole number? 31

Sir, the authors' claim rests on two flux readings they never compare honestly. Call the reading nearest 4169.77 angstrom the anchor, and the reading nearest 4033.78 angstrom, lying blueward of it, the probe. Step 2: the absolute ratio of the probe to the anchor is 0.90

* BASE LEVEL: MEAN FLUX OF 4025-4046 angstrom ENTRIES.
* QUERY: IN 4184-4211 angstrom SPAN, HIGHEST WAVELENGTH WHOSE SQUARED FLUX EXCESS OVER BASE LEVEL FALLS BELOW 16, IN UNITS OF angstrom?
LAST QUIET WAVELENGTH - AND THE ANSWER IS 4210.29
